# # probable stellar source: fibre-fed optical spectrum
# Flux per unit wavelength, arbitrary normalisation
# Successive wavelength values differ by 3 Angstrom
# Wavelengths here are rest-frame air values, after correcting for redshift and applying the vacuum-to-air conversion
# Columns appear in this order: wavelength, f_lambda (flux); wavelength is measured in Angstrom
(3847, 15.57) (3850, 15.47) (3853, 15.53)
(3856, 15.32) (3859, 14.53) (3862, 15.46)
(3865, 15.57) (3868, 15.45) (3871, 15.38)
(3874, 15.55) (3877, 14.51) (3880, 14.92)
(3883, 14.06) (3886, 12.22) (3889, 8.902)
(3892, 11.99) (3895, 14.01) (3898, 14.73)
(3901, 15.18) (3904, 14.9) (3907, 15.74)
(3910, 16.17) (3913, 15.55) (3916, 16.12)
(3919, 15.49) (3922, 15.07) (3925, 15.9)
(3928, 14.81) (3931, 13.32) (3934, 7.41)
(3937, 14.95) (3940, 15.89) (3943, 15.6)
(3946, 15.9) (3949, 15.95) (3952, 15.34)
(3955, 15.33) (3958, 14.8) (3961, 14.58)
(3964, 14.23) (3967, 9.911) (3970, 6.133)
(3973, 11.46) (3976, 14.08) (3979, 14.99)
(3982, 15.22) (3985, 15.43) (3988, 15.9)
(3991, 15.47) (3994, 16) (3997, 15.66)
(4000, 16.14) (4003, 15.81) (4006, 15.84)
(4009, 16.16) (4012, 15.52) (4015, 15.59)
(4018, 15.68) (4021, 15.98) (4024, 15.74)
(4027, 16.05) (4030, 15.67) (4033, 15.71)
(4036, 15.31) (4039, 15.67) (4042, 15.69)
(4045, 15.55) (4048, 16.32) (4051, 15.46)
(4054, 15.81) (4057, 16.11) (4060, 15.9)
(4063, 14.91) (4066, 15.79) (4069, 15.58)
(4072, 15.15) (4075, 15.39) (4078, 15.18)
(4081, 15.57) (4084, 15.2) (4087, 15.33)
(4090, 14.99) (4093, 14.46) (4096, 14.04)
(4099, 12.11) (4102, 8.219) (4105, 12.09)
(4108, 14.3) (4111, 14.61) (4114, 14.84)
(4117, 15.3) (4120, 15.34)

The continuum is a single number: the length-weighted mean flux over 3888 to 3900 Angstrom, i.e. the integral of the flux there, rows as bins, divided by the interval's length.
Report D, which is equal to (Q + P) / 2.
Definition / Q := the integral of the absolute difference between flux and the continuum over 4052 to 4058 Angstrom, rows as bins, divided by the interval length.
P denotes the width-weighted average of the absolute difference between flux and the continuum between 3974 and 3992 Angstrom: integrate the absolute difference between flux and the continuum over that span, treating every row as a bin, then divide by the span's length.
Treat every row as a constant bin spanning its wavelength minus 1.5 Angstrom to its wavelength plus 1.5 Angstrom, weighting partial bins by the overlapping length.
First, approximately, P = 2.5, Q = 3.2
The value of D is 2.85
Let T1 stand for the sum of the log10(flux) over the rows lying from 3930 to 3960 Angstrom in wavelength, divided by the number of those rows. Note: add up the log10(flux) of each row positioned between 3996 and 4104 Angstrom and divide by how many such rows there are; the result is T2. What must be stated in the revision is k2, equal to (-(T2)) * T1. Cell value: -1.36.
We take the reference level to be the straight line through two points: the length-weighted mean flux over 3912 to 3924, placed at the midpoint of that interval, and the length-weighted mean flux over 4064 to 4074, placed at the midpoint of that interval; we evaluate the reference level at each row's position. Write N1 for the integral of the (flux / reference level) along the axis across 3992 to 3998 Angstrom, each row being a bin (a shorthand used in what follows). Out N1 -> 6.1 Angstrom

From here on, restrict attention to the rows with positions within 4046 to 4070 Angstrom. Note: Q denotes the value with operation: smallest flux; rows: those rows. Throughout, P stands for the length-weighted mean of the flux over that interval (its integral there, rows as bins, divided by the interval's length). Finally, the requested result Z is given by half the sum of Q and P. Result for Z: 15.3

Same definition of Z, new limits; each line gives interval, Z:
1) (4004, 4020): 15.6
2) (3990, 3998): 15.6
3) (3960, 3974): 8.6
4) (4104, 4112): 12.9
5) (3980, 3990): 15.4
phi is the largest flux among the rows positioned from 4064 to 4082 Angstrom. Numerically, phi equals 15.79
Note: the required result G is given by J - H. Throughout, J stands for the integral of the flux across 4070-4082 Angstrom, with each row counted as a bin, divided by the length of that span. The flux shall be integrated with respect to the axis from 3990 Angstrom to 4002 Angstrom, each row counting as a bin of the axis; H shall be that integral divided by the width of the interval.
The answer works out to -0.5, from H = 15.8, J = 15.3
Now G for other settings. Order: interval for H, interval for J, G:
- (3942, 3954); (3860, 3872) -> -0.3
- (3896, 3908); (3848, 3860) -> 0.2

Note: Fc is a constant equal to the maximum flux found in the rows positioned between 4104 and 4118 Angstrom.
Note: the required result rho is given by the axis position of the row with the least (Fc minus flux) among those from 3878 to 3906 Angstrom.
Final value 3901 Angstrom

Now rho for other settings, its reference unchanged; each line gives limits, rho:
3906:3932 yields 3910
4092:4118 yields 4117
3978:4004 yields 4000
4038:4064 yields 4048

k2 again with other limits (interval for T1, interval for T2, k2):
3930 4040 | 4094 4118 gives -1.29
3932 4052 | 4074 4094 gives -1.38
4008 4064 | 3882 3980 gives -1.36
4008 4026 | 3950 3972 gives -1.31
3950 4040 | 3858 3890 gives -1.34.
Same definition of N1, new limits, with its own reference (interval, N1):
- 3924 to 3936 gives 9.9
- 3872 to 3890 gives 15.6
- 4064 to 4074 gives 10.0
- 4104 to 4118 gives 12.9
